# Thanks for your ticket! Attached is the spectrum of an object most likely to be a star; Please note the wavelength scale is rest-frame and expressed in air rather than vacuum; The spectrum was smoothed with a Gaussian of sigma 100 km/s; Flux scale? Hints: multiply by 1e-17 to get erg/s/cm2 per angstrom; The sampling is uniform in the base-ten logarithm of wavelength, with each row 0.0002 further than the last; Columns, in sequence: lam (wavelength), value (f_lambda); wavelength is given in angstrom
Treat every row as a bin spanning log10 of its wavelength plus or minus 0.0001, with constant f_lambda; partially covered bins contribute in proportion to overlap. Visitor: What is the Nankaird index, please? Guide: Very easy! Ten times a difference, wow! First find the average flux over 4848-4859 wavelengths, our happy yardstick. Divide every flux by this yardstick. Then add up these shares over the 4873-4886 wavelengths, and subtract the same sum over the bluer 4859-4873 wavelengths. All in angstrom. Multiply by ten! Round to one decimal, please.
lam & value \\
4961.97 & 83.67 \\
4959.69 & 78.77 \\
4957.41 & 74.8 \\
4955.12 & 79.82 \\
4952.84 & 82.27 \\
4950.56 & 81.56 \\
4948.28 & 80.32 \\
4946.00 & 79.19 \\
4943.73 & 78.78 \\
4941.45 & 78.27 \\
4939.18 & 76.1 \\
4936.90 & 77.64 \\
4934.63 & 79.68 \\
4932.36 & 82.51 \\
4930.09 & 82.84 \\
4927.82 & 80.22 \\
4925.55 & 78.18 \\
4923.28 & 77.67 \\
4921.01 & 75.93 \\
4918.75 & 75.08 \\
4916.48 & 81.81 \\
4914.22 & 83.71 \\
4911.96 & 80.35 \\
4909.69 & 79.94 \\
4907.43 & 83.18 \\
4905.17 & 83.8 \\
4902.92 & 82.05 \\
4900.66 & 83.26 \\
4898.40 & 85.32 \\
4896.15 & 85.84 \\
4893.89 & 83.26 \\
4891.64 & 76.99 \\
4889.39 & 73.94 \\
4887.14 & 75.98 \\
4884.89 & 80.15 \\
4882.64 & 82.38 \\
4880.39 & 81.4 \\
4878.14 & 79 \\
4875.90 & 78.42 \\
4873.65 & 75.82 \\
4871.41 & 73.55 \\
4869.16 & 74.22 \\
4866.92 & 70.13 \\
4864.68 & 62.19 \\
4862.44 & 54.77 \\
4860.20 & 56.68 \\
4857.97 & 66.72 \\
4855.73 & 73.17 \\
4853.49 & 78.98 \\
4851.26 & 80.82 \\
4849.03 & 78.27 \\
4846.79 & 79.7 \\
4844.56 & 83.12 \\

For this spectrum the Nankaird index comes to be 11.3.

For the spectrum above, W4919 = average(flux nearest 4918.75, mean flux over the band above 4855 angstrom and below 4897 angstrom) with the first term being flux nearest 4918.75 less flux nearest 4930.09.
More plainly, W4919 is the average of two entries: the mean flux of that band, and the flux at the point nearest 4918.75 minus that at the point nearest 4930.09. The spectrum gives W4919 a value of 33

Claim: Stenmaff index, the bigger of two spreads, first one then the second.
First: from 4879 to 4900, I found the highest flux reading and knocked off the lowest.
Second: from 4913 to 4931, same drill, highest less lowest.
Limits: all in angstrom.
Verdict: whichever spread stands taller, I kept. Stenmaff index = 11.9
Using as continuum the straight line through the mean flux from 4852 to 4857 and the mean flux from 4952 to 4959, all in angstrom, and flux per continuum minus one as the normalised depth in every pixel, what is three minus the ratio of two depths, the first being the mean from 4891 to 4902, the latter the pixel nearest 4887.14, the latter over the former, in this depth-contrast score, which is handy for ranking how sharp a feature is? 3.2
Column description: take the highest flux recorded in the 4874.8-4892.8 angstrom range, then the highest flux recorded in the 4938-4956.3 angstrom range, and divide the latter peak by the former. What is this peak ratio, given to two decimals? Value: 1.00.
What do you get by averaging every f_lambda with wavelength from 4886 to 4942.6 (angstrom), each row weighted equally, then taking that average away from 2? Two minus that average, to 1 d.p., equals -78.1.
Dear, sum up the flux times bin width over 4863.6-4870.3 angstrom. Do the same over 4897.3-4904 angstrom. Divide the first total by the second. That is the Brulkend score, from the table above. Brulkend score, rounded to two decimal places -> 0.82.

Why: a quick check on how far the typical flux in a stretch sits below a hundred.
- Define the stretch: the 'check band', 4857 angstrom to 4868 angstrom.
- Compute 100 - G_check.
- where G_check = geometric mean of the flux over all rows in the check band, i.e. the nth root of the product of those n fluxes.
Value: 38.2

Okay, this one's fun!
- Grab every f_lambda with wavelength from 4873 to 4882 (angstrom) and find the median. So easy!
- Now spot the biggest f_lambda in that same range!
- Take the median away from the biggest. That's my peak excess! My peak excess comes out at 2.7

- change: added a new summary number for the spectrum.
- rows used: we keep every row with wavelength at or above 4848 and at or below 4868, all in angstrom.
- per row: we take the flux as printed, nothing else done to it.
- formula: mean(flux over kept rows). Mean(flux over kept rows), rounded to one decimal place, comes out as 69.1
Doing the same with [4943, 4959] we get 79.5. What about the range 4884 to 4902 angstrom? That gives 80.6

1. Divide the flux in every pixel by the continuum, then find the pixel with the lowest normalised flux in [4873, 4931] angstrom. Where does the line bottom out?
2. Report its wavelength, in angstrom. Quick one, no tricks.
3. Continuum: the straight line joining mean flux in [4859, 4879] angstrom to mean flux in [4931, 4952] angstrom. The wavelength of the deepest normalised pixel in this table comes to 4918.75 angstrom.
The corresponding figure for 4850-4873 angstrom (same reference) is 4862.44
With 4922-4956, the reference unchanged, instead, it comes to 4939.18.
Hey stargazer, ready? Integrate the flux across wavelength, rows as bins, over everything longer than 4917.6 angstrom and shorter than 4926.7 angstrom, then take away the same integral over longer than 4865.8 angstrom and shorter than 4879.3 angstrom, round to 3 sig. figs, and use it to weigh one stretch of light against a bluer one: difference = -317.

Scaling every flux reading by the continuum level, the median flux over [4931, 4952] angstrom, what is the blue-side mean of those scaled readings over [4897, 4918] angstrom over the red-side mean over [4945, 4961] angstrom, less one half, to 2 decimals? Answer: 0.54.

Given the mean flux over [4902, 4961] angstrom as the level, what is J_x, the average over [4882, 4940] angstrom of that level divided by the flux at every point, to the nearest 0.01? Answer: 1.00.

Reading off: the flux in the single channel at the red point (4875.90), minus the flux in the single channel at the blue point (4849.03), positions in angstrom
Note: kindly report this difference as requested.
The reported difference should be 0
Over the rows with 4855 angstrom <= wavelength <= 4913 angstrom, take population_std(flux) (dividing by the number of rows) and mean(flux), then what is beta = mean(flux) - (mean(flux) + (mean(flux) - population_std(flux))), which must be -68.1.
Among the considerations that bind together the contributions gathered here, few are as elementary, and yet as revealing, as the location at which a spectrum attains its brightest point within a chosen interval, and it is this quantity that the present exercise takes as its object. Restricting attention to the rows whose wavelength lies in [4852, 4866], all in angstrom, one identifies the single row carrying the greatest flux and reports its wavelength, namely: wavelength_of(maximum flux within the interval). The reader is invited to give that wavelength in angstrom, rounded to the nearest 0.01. 4853.49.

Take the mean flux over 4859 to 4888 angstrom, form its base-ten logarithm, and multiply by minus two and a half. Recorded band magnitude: -4.65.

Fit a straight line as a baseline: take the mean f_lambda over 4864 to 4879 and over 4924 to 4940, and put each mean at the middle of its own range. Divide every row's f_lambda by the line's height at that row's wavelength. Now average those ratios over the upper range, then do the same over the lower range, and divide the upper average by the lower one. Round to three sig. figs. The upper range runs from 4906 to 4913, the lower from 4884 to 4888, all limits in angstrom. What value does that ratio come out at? 1.01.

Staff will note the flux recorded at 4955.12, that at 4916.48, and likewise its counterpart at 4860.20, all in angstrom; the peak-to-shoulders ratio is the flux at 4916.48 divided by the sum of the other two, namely 0.60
